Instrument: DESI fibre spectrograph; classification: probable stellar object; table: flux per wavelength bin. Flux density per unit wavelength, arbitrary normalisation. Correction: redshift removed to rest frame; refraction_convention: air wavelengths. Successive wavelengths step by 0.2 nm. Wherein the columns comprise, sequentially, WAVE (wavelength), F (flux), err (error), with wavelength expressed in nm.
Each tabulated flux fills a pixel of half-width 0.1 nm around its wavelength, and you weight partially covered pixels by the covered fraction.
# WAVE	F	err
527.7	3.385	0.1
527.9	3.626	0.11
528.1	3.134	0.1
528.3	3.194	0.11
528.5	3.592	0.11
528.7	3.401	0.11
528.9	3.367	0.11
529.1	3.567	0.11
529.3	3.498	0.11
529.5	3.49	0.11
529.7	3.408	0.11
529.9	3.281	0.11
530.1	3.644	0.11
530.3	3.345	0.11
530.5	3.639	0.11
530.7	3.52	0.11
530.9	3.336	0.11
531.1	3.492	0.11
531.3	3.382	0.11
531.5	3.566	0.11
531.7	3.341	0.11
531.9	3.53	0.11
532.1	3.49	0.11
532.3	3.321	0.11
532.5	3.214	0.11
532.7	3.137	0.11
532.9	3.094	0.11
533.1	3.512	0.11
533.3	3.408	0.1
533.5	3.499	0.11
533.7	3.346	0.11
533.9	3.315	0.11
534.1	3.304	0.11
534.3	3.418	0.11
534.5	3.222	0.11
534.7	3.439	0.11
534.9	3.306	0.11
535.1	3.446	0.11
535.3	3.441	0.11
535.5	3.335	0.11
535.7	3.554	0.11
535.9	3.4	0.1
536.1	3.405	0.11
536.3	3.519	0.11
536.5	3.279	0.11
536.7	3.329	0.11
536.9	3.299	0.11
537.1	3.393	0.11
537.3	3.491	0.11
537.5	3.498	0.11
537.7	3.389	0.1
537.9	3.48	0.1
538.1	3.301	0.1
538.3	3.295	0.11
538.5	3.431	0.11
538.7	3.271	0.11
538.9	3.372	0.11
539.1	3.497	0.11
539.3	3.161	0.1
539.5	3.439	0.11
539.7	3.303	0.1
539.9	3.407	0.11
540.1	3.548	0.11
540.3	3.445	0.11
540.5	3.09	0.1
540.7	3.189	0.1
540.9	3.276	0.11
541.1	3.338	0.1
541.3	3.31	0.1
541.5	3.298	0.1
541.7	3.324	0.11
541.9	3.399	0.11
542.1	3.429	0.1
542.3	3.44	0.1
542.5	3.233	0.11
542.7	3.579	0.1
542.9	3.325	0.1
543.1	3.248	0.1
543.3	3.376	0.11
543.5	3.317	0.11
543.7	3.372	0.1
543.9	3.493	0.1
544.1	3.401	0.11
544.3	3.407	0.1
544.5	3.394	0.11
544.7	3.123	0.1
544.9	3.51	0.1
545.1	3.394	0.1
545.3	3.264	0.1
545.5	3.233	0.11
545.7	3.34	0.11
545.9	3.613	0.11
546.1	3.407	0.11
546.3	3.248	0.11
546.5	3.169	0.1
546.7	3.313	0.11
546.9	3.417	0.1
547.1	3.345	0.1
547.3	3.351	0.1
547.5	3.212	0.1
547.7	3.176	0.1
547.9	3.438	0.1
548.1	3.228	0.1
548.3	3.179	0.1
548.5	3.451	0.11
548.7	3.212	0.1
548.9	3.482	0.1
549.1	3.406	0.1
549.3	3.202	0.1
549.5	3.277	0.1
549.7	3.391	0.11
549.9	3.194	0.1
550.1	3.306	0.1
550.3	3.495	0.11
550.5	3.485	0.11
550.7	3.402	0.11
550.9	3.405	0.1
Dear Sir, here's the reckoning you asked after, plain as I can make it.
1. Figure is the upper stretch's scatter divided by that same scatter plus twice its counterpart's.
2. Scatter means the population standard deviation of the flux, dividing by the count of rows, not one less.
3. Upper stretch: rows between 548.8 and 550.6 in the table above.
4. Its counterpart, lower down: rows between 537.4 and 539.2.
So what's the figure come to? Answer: 0.40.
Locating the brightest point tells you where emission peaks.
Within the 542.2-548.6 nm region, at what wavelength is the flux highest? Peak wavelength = 545.9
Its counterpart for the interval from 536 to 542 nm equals 540.1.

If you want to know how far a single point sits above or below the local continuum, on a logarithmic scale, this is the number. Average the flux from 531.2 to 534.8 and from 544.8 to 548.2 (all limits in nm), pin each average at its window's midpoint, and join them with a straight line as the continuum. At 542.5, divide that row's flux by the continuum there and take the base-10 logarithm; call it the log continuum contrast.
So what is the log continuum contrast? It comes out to -0.014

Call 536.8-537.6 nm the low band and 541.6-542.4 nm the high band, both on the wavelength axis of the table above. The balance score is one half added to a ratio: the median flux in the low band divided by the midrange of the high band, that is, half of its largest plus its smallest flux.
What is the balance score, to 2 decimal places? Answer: 1.52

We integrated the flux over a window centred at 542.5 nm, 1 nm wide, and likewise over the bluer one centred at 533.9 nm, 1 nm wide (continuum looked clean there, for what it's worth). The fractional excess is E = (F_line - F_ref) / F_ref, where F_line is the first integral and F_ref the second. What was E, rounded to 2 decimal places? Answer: 0.01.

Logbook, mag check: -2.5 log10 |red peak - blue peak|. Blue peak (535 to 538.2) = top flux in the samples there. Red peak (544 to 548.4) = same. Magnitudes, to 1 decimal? 3.1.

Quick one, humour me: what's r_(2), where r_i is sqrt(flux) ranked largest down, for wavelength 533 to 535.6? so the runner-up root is 1.87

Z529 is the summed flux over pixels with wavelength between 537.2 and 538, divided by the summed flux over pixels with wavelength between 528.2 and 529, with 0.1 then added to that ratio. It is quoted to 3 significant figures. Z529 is 1.12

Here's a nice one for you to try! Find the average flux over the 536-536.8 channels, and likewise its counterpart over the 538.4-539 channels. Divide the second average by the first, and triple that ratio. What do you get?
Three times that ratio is 2.98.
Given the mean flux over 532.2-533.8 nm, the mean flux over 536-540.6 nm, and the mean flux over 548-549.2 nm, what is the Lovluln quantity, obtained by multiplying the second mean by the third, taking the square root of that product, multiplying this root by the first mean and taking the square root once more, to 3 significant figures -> 3.33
